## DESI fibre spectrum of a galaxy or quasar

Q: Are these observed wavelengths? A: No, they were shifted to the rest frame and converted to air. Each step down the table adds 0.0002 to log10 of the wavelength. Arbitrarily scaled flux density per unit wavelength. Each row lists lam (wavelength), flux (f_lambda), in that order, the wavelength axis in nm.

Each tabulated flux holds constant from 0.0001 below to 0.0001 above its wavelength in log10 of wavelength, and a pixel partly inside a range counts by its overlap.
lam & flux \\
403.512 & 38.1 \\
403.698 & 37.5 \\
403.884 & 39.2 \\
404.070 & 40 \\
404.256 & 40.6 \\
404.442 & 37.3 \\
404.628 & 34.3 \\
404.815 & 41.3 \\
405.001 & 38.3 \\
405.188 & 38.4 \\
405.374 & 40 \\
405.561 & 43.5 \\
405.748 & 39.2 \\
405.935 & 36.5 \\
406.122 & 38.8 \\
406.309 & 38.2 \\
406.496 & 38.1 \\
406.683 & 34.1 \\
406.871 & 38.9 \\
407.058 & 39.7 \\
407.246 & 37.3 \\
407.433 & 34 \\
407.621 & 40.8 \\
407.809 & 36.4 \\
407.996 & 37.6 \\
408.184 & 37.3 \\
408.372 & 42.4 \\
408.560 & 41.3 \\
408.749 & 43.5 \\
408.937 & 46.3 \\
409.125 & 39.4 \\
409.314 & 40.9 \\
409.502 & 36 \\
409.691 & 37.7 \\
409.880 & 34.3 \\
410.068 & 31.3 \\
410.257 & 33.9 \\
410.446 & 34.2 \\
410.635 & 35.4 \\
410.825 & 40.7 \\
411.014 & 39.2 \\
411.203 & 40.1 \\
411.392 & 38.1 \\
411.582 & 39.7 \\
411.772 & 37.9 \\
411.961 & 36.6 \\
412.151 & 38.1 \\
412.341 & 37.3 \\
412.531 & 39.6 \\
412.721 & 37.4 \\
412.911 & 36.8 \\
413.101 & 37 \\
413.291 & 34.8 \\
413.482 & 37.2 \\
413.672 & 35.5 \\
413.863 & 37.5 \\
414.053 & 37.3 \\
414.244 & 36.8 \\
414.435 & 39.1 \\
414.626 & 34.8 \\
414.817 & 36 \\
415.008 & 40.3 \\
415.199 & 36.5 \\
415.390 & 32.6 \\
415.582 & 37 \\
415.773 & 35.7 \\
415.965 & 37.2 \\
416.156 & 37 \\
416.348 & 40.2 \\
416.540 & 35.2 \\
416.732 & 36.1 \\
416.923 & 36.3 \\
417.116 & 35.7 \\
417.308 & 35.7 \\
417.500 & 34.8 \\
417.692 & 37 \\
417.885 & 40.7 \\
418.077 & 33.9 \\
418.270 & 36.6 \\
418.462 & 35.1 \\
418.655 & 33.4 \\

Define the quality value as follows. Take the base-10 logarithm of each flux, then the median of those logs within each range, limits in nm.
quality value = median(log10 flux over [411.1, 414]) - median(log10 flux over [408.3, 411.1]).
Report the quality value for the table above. -0.020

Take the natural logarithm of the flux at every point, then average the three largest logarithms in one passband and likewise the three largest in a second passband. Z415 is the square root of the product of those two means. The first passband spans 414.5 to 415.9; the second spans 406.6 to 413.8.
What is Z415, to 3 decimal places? 3.709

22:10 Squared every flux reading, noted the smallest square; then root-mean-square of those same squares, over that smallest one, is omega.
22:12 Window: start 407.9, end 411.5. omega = 1.55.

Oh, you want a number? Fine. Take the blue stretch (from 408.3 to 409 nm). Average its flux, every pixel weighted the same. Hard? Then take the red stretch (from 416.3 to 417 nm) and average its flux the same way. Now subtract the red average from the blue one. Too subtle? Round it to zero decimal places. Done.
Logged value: 6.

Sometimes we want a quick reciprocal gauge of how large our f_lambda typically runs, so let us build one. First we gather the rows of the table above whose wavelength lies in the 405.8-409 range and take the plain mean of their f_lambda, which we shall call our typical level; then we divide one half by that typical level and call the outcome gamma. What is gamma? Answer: 0.0129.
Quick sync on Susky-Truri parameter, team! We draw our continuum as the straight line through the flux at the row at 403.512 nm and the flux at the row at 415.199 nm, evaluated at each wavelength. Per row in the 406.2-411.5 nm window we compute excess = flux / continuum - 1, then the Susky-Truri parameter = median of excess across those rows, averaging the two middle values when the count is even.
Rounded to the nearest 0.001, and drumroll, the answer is 0.012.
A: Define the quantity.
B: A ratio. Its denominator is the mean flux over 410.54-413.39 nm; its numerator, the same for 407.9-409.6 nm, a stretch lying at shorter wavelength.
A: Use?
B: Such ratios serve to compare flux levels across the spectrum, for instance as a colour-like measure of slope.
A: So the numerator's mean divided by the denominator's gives 1.07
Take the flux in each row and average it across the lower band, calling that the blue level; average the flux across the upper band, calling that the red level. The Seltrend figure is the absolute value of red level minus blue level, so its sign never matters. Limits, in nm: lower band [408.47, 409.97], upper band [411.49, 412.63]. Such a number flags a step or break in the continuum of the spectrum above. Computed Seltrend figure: 1.73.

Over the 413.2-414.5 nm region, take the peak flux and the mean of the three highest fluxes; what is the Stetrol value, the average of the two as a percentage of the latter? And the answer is 101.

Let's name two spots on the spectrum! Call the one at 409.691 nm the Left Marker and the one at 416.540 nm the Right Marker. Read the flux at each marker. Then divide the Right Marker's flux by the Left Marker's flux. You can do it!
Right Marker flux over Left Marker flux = 0.93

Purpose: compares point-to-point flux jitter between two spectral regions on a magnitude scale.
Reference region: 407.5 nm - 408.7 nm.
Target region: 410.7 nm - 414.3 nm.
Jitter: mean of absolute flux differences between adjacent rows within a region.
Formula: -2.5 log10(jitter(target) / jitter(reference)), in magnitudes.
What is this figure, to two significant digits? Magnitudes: 0.57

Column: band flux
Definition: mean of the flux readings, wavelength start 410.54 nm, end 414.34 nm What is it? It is 37.6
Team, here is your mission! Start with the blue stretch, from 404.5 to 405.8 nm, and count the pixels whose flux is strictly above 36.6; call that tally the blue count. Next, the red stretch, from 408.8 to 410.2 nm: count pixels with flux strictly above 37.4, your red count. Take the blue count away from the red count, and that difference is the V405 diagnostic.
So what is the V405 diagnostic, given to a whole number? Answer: -2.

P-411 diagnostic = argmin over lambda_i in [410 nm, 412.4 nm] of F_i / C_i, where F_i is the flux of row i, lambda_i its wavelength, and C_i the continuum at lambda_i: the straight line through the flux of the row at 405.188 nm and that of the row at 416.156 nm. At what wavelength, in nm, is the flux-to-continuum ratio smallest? 410.068 nm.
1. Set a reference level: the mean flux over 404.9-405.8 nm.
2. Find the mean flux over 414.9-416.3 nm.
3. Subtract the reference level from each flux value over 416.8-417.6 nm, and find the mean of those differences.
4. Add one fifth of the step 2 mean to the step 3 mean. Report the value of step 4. 3.1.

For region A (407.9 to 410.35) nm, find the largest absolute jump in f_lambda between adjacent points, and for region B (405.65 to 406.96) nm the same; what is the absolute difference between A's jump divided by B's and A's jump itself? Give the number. 5.5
